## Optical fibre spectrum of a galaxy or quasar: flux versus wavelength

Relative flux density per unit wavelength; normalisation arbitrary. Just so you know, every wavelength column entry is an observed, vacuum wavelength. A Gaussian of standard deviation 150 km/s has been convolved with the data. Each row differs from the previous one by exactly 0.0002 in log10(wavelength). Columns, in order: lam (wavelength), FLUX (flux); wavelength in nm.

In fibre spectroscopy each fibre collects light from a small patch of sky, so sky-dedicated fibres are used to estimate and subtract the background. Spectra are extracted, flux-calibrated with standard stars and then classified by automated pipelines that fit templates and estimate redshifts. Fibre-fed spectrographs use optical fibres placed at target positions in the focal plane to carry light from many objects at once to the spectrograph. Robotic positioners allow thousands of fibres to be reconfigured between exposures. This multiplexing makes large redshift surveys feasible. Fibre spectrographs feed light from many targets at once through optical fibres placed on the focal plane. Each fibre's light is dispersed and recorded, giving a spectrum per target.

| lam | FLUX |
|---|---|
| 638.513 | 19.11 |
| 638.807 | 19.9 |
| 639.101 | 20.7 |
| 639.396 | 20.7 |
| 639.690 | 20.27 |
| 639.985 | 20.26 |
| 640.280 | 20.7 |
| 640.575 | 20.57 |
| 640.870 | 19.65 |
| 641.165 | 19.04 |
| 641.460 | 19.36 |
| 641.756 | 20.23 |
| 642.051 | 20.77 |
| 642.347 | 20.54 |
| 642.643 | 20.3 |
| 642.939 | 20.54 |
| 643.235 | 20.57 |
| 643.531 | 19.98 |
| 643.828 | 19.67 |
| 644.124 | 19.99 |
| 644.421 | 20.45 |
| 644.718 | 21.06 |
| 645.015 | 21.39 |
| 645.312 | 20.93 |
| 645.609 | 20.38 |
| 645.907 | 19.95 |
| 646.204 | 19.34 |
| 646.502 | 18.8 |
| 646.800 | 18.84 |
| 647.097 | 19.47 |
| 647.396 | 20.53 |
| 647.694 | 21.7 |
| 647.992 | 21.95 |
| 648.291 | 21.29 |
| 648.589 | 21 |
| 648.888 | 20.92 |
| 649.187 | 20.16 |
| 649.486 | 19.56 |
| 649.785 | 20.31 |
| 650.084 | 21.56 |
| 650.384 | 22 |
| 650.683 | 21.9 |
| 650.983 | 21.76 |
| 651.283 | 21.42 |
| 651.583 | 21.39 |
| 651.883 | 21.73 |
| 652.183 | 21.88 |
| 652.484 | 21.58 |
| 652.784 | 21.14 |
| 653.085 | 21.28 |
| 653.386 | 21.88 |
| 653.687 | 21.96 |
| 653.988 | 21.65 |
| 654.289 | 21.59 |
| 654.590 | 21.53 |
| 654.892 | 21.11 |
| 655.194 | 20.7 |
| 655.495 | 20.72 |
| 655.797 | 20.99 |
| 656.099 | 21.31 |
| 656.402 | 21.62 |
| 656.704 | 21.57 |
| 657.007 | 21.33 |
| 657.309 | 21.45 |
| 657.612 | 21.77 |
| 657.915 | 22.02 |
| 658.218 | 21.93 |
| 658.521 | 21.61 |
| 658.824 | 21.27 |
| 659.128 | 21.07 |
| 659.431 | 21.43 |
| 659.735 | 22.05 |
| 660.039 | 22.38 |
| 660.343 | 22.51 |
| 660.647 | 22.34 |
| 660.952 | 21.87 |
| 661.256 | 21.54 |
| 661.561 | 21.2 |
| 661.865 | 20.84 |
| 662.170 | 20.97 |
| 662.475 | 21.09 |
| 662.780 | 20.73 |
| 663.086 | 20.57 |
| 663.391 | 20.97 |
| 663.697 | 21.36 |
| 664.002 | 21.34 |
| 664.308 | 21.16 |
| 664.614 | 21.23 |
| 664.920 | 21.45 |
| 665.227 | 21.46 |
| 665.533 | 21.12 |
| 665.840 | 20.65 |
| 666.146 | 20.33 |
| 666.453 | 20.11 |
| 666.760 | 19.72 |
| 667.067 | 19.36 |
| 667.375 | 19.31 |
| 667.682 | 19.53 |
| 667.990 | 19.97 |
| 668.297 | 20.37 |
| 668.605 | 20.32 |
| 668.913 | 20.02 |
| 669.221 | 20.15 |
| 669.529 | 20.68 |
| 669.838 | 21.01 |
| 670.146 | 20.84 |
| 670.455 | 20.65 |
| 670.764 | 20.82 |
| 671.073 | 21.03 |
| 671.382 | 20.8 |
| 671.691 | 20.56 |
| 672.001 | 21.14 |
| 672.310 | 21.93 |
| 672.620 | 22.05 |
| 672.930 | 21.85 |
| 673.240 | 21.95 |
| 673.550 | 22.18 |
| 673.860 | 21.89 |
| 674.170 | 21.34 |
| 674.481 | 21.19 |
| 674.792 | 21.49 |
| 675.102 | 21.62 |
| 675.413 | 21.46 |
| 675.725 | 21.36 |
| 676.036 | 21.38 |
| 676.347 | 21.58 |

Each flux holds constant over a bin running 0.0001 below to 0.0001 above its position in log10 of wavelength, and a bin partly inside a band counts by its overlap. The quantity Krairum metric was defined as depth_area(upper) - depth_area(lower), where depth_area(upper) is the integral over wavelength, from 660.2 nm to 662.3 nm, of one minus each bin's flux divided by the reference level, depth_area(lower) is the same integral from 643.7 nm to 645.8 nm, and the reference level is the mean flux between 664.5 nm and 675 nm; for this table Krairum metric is -0.11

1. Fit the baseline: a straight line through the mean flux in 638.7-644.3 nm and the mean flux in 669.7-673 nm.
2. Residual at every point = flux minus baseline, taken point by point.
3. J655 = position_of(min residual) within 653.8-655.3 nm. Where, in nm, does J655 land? 655.194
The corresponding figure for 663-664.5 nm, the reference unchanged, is 663.086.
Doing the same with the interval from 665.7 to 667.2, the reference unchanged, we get 667.067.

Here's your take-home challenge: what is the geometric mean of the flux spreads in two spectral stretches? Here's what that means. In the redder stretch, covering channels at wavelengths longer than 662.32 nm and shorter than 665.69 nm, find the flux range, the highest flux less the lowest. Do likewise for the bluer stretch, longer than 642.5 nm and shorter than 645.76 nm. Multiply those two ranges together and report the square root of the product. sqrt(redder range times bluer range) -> 1.2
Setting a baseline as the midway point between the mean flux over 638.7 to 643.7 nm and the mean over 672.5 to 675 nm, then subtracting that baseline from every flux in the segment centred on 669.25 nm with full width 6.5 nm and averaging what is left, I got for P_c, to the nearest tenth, -0.6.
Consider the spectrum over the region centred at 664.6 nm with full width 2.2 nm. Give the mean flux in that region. 21.3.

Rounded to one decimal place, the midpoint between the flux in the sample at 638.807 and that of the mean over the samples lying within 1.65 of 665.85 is 20.2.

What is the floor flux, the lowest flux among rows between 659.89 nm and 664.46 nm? 20.57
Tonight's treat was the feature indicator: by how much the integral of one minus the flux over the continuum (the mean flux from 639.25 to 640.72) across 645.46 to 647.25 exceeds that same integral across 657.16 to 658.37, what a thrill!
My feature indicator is 0.17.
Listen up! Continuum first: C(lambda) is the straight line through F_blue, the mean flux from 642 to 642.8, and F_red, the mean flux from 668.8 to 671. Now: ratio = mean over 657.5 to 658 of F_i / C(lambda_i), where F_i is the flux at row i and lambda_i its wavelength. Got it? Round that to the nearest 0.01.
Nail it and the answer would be 1.06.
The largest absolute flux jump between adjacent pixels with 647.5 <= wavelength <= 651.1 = 1.25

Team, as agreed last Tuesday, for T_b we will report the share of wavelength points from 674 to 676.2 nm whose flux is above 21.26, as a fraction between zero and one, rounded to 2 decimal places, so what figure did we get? 0.86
